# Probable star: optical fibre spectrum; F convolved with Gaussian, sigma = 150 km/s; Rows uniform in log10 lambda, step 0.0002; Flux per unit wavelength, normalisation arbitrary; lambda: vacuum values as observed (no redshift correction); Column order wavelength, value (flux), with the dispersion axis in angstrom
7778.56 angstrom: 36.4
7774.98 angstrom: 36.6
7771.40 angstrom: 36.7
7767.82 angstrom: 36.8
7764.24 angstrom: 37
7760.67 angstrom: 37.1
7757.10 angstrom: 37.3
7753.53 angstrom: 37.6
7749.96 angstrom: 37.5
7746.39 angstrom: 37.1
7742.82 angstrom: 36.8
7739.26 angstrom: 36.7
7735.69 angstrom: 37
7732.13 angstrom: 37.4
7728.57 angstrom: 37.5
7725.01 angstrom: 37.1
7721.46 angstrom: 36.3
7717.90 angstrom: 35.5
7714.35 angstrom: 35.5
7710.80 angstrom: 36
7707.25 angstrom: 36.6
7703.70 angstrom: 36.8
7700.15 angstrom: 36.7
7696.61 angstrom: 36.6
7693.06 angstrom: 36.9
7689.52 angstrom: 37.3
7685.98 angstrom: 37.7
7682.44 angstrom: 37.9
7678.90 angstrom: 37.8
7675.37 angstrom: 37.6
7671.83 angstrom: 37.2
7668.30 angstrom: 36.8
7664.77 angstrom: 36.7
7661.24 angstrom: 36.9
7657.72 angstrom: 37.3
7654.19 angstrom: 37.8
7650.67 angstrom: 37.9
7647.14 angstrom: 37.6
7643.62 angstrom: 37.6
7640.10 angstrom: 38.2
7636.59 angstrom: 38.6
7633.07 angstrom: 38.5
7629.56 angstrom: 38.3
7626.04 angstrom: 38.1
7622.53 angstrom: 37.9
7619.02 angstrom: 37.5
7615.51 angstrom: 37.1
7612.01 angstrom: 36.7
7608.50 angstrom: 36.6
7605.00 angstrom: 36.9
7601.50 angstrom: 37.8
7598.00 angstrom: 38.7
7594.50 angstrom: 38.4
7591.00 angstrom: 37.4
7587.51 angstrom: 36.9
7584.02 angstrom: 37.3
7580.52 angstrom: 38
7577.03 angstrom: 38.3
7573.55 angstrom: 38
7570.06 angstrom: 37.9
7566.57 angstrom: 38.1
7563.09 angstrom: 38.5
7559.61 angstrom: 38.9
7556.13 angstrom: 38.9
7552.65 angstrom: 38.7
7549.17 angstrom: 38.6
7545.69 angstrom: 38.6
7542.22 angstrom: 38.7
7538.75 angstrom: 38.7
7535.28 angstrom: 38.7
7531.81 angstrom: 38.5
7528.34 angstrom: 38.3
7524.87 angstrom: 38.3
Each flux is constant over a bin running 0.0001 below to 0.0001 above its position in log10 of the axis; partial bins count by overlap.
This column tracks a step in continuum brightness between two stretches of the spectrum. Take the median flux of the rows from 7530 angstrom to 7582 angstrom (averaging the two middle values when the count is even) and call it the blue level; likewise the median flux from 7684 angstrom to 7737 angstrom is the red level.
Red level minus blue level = -1.8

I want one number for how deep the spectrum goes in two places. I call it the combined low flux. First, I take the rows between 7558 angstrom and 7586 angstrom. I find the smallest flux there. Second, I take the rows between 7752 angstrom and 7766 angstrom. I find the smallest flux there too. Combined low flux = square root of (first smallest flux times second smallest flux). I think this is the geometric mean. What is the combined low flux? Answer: 37.1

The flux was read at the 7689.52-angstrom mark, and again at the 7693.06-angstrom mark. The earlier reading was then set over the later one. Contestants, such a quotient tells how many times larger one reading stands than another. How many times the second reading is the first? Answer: 1.01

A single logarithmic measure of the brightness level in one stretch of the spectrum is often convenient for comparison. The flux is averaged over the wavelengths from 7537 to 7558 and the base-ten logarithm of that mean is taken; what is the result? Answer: 1.588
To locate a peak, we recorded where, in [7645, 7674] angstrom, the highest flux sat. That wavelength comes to 7650.67 angstrom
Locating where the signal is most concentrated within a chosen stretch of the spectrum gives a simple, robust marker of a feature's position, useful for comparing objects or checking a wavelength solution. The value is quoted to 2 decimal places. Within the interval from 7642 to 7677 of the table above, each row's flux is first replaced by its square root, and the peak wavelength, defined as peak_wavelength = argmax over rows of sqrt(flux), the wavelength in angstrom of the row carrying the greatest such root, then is 7650.67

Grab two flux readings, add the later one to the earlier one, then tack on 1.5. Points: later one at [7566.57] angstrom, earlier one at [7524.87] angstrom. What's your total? 77.9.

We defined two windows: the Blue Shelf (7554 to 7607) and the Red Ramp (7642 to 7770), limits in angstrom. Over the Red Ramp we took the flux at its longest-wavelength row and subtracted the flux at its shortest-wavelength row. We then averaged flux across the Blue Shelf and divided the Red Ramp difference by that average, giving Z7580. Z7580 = -0.021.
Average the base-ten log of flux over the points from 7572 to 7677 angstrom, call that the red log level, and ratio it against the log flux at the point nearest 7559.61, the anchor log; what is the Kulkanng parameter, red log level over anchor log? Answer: 0.991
